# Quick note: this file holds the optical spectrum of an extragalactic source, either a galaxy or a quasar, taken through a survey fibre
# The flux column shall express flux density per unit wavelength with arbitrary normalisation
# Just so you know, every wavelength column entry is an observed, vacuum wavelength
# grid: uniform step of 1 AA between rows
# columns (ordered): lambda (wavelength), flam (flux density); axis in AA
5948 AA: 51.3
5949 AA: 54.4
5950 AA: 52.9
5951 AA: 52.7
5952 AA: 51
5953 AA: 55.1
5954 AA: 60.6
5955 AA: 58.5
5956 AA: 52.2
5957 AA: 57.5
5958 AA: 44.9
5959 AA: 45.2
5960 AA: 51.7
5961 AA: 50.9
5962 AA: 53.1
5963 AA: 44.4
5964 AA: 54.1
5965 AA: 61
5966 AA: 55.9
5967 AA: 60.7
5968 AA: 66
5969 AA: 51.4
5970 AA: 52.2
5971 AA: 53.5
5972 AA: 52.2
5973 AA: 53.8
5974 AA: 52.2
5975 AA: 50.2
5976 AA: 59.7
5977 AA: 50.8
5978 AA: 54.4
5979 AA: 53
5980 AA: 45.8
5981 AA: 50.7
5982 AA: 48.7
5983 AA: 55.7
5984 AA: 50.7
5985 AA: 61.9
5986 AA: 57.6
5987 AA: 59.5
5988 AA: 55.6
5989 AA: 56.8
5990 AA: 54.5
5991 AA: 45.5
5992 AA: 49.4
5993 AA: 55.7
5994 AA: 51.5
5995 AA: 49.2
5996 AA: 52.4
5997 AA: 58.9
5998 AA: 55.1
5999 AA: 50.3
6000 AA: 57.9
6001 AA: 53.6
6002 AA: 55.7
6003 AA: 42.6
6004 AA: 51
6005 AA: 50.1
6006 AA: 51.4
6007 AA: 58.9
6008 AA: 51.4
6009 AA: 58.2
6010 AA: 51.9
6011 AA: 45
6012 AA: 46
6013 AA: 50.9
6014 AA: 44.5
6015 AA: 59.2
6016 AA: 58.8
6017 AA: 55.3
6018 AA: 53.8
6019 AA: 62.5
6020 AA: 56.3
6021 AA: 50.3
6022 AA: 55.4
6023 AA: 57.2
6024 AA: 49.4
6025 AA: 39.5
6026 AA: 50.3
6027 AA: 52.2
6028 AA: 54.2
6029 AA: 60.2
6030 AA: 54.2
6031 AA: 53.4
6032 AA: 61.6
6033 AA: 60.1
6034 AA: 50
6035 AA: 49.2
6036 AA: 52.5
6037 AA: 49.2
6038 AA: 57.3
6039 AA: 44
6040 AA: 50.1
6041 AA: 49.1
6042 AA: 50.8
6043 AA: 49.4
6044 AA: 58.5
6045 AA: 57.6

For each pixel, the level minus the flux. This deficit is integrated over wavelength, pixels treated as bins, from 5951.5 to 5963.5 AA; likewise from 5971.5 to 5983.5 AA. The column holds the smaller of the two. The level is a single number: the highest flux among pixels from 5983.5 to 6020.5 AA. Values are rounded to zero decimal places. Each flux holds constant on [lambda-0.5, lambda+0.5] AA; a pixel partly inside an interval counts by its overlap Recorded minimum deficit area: 123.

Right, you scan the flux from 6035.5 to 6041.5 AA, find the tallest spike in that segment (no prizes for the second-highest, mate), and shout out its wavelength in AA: 6038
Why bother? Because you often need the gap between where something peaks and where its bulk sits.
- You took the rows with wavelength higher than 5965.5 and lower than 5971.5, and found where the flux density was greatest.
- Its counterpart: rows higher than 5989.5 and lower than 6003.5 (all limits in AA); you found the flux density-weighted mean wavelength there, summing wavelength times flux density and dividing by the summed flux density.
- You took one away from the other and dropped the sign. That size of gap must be 28.5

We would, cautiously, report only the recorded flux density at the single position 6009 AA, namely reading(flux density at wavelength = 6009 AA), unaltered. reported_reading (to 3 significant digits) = 58.2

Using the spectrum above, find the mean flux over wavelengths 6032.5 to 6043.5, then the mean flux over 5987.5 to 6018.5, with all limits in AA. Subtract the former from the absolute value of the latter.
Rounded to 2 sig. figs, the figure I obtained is 1.6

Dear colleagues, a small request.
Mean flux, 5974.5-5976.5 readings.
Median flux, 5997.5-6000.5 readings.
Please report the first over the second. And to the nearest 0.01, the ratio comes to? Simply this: 1.00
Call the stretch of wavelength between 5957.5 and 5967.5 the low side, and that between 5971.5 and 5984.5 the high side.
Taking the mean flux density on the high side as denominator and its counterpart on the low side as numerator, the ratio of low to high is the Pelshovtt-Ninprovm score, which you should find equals 1.00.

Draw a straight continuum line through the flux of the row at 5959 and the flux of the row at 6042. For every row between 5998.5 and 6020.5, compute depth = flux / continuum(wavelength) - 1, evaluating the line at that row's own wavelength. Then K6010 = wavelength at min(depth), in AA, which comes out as 6003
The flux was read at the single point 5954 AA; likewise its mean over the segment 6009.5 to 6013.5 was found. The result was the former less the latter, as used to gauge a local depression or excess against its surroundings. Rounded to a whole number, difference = 12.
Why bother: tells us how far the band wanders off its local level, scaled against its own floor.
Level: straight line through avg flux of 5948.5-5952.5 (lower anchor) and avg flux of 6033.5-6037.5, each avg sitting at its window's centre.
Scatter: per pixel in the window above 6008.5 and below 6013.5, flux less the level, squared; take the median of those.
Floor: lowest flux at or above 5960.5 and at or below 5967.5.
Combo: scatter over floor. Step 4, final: 0.55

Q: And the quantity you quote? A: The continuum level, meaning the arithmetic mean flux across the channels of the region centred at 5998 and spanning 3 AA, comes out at 55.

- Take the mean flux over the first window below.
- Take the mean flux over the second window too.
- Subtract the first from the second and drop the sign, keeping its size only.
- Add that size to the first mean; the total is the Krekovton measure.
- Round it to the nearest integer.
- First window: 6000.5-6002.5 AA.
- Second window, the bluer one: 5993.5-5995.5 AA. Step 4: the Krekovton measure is 59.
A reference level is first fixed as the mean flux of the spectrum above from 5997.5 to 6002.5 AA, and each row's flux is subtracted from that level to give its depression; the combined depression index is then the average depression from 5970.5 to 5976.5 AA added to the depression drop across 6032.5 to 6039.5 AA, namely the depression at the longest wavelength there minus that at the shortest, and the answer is 17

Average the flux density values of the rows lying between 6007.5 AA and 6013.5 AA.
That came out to 51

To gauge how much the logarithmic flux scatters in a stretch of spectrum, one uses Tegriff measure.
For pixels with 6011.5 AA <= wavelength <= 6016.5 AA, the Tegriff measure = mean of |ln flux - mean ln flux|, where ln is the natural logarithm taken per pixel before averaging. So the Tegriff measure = 0.11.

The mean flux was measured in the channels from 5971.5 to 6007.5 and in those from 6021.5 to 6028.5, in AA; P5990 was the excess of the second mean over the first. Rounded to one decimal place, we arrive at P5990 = -2.0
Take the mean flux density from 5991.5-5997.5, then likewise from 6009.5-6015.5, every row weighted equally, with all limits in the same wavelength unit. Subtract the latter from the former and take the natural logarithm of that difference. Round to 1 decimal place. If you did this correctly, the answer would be 1.2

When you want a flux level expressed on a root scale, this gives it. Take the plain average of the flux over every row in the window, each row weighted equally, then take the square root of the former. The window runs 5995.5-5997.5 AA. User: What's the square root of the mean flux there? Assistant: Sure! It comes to 7.46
